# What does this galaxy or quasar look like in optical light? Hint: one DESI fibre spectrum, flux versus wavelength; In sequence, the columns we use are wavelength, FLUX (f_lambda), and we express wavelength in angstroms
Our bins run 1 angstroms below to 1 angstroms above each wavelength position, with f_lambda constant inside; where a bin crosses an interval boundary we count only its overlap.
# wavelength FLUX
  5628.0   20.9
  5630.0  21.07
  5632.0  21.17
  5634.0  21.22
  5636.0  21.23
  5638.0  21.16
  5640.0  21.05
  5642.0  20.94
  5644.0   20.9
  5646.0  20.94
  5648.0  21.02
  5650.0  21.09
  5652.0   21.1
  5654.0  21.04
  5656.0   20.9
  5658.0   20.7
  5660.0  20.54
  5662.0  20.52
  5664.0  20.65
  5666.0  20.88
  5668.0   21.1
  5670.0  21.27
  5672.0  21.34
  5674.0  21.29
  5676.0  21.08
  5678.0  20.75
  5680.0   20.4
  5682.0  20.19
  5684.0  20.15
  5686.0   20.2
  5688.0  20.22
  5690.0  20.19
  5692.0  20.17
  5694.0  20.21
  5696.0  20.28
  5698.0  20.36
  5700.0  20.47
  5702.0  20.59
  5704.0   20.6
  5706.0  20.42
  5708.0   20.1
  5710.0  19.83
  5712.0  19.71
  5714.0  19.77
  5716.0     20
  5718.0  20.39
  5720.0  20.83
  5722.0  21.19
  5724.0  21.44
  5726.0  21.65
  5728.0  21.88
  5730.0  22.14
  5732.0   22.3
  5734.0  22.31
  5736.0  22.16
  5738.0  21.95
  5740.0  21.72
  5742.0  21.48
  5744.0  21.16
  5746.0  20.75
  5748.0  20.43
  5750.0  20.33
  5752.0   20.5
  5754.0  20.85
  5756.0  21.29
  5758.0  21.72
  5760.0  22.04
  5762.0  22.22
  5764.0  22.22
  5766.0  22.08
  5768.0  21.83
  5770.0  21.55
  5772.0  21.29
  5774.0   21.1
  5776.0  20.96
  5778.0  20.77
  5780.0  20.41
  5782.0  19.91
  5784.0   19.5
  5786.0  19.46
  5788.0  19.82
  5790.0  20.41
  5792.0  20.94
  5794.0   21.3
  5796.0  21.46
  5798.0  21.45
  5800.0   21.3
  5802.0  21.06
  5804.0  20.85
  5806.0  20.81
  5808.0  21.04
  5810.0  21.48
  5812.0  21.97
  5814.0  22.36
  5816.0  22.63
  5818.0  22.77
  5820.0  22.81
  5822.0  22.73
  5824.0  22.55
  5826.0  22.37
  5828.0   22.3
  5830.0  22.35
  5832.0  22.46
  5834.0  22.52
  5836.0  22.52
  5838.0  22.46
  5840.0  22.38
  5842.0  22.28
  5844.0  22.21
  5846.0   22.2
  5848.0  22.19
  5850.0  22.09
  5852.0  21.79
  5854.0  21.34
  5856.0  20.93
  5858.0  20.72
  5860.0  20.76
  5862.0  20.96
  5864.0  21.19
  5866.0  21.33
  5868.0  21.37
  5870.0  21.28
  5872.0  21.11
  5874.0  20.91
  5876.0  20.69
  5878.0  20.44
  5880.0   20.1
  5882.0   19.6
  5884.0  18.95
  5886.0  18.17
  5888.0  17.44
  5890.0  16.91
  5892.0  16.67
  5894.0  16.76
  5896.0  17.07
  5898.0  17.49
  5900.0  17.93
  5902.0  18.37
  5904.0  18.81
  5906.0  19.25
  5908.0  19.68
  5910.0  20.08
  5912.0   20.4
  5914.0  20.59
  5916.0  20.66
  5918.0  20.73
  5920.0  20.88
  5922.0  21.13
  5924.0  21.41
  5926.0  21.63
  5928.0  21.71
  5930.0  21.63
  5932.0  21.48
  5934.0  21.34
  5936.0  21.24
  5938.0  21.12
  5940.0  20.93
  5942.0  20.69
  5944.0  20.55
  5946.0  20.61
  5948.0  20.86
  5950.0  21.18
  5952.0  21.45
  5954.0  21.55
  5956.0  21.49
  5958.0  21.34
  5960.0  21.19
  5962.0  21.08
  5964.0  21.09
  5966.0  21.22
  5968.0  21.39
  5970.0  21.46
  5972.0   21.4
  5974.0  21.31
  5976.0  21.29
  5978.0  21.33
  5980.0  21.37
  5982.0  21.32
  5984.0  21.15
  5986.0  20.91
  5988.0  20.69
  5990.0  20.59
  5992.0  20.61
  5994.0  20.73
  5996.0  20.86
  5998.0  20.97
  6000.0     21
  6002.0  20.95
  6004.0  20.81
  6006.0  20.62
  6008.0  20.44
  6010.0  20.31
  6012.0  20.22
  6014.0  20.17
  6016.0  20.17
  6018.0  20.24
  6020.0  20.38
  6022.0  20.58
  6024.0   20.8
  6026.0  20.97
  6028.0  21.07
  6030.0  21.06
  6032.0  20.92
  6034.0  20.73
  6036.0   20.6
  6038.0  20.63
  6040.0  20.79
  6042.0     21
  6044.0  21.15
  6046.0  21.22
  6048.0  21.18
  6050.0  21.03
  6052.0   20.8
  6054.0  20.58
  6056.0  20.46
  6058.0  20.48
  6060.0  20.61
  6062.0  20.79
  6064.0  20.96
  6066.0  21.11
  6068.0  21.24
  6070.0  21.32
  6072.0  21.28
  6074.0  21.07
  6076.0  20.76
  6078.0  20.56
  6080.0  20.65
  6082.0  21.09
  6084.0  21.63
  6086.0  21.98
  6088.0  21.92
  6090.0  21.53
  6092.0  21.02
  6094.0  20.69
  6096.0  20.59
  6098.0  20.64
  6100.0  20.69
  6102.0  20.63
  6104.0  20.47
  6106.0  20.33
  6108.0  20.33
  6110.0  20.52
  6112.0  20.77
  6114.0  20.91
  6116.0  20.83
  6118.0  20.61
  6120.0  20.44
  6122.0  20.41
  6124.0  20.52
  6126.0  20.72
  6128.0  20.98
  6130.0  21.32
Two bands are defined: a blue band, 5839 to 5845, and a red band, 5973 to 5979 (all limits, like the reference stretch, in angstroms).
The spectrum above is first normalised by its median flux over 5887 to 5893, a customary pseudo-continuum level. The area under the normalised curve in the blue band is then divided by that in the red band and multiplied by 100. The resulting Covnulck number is 105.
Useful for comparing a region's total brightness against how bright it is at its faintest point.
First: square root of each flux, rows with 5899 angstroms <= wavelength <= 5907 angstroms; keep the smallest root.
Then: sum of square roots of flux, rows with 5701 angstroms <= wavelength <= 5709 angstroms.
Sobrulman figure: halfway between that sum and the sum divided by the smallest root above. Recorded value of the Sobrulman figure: 11.2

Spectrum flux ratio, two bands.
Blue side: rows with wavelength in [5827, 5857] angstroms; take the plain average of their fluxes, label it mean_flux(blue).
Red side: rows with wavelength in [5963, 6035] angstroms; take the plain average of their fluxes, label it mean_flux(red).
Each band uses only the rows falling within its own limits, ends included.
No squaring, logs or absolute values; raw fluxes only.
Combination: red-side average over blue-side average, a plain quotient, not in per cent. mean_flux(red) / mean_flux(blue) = 0.943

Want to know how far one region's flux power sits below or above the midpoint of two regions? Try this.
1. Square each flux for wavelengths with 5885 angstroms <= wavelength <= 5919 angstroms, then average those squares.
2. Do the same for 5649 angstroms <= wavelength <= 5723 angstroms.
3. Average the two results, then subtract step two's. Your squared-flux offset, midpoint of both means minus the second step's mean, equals -36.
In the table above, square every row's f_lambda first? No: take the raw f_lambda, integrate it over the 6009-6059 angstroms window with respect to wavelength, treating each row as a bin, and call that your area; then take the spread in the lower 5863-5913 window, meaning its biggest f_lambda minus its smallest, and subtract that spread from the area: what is 1030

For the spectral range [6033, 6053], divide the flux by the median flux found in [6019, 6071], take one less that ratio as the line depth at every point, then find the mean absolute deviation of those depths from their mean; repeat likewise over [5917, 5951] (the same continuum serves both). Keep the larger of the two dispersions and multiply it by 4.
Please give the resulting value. 0.06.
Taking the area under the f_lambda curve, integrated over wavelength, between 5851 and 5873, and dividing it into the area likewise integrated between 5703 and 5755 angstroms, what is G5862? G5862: 2.3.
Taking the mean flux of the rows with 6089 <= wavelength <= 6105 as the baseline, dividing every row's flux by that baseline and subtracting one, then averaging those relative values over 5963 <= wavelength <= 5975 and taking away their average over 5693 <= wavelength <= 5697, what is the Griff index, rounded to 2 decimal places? 0.05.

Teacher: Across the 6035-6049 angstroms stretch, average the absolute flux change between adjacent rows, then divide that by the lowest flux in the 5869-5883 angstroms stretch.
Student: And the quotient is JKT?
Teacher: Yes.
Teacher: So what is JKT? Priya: 0.0056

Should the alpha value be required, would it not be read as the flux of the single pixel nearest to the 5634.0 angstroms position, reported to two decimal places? 21.22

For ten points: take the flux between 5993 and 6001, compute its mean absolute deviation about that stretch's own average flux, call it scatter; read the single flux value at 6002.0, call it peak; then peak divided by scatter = 221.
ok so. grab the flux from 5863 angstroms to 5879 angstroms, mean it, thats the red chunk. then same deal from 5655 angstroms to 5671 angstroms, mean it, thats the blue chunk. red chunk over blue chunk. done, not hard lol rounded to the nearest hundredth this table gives 1.01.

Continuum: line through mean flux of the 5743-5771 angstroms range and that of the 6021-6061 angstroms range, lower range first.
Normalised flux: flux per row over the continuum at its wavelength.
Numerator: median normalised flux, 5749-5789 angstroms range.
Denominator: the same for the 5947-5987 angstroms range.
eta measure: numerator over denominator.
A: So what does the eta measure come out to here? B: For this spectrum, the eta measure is 0.970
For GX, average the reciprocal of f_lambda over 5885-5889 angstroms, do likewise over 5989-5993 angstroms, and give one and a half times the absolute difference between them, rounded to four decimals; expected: 0.0115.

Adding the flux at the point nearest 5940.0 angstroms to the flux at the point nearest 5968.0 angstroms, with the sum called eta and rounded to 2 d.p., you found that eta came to 42.32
